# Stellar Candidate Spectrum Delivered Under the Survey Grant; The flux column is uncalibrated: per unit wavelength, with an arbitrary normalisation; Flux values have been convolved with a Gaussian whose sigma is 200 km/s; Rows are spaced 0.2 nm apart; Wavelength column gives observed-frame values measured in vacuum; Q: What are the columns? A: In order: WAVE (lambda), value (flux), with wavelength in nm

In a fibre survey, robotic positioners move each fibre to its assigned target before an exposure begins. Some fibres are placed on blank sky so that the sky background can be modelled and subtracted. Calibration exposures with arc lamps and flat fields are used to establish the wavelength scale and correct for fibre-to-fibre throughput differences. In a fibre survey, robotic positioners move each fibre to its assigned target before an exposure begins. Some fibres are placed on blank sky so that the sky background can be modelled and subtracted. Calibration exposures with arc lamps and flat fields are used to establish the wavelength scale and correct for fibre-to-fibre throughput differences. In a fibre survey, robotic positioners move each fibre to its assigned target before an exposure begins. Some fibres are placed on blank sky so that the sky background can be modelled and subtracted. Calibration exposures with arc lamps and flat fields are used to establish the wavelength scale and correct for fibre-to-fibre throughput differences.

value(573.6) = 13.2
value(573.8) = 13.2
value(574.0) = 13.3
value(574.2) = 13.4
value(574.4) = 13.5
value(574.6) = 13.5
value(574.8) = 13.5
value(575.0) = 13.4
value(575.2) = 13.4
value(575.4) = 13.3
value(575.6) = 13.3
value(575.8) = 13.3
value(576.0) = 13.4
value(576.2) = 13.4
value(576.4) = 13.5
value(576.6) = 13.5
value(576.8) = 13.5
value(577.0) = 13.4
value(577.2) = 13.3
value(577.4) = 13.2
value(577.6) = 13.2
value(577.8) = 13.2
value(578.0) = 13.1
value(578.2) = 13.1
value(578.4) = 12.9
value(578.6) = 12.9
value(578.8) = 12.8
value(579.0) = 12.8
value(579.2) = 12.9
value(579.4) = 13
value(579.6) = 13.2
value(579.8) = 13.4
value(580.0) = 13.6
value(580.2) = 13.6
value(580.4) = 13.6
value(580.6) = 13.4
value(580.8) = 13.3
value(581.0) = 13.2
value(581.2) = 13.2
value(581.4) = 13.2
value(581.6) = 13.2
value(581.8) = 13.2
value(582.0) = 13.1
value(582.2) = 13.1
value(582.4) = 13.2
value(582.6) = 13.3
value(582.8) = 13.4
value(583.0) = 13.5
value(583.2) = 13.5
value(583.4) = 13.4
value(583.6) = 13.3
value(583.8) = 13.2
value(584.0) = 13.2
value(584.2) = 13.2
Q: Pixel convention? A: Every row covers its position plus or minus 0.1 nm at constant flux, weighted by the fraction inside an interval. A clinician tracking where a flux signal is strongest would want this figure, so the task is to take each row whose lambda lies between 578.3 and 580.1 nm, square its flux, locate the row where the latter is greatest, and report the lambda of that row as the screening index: 580.0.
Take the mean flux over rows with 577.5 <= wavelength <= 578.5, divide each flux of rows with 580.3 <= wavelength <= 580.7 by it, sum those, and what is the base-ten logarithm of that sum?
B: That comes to 0.31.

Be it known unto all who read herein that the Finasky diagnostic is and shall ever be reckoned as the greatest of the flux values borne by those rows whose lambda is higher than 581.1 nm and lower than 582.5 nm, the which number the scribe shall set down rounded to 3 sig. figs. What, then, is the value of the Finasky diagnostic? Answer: 13.2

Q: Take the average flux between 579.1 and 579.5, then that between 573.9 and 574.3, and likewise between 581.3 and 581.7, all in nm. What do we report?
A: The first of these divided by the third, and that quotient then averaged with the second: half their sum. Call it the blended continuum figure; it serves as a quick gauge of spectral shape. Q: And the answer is 7.17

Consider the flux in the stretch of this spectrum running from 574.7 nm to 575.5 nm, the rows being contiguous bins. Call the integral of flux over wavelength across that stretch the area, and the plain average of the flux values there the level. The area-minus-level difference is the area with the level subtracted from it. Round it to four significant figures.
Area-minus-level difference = -2.680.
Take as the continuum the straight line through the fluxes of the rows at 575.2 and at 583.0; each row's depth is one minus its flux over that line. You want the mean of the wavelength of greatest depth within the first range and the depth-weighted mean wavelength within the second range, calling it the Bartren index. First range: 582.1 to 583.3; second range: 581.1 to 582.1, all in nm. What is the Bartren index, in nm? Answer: 581.91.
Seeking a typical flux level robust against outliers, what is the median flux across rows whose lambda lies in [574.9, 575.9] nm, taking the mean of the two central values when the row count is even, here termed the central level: 13.30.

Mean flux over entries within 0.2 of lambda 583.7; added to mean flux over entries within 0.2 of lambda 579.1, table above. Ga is 26.1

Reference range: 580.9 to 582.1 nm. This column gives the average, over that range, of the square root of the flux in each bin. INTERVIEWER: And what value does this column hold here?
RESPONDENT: 3.63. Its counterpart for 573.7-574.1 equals 3.64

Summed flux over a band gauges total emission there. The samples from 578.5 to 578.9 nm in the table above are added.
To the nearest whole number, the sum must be 26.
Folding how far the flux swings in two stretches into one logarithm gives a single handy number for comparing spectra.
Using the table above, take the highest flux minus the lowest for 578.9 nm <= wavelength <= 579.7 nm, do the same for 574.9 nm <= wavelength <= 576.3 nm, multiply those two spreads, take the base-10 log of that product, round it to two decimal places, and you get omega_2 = -1.40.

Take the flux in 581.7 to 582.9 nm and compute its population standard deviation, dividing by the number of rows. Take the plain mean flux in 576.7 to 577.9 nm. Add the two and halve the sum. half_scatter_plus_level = 6.70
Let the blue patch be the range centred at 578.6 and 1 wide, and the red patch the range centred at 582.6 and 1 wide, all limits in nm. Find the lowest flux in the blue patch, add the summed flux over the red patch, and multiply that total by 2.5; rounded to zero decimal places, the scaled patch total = 198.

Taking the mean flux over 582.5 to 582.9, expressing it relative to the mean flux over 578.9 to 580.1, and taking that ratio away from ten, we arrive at 8.98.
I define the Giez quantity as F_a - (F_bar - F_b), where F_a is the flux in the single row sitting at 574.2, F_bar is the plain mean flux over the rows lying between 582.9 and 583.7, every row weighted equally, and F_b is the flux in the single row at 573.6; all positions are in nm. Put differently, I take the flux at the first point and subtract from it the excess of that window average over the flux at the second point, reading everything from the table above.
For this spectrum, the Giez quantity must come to 13.2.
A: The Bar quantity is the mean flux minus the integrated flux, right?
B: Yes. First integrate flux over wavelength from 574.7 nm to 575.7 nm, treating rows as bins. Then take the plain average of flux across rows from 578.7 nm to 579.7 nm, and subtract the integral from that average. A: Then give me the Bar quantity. -0.4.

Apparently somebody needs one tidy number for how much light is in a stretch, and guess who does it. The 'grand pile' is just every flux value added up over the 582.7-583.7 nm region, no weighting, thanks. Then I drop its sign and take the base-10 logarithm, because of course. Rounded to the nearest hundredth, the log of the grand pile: 1.83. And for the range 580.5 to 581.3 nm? 1.73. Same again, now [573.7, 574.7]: 1.83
